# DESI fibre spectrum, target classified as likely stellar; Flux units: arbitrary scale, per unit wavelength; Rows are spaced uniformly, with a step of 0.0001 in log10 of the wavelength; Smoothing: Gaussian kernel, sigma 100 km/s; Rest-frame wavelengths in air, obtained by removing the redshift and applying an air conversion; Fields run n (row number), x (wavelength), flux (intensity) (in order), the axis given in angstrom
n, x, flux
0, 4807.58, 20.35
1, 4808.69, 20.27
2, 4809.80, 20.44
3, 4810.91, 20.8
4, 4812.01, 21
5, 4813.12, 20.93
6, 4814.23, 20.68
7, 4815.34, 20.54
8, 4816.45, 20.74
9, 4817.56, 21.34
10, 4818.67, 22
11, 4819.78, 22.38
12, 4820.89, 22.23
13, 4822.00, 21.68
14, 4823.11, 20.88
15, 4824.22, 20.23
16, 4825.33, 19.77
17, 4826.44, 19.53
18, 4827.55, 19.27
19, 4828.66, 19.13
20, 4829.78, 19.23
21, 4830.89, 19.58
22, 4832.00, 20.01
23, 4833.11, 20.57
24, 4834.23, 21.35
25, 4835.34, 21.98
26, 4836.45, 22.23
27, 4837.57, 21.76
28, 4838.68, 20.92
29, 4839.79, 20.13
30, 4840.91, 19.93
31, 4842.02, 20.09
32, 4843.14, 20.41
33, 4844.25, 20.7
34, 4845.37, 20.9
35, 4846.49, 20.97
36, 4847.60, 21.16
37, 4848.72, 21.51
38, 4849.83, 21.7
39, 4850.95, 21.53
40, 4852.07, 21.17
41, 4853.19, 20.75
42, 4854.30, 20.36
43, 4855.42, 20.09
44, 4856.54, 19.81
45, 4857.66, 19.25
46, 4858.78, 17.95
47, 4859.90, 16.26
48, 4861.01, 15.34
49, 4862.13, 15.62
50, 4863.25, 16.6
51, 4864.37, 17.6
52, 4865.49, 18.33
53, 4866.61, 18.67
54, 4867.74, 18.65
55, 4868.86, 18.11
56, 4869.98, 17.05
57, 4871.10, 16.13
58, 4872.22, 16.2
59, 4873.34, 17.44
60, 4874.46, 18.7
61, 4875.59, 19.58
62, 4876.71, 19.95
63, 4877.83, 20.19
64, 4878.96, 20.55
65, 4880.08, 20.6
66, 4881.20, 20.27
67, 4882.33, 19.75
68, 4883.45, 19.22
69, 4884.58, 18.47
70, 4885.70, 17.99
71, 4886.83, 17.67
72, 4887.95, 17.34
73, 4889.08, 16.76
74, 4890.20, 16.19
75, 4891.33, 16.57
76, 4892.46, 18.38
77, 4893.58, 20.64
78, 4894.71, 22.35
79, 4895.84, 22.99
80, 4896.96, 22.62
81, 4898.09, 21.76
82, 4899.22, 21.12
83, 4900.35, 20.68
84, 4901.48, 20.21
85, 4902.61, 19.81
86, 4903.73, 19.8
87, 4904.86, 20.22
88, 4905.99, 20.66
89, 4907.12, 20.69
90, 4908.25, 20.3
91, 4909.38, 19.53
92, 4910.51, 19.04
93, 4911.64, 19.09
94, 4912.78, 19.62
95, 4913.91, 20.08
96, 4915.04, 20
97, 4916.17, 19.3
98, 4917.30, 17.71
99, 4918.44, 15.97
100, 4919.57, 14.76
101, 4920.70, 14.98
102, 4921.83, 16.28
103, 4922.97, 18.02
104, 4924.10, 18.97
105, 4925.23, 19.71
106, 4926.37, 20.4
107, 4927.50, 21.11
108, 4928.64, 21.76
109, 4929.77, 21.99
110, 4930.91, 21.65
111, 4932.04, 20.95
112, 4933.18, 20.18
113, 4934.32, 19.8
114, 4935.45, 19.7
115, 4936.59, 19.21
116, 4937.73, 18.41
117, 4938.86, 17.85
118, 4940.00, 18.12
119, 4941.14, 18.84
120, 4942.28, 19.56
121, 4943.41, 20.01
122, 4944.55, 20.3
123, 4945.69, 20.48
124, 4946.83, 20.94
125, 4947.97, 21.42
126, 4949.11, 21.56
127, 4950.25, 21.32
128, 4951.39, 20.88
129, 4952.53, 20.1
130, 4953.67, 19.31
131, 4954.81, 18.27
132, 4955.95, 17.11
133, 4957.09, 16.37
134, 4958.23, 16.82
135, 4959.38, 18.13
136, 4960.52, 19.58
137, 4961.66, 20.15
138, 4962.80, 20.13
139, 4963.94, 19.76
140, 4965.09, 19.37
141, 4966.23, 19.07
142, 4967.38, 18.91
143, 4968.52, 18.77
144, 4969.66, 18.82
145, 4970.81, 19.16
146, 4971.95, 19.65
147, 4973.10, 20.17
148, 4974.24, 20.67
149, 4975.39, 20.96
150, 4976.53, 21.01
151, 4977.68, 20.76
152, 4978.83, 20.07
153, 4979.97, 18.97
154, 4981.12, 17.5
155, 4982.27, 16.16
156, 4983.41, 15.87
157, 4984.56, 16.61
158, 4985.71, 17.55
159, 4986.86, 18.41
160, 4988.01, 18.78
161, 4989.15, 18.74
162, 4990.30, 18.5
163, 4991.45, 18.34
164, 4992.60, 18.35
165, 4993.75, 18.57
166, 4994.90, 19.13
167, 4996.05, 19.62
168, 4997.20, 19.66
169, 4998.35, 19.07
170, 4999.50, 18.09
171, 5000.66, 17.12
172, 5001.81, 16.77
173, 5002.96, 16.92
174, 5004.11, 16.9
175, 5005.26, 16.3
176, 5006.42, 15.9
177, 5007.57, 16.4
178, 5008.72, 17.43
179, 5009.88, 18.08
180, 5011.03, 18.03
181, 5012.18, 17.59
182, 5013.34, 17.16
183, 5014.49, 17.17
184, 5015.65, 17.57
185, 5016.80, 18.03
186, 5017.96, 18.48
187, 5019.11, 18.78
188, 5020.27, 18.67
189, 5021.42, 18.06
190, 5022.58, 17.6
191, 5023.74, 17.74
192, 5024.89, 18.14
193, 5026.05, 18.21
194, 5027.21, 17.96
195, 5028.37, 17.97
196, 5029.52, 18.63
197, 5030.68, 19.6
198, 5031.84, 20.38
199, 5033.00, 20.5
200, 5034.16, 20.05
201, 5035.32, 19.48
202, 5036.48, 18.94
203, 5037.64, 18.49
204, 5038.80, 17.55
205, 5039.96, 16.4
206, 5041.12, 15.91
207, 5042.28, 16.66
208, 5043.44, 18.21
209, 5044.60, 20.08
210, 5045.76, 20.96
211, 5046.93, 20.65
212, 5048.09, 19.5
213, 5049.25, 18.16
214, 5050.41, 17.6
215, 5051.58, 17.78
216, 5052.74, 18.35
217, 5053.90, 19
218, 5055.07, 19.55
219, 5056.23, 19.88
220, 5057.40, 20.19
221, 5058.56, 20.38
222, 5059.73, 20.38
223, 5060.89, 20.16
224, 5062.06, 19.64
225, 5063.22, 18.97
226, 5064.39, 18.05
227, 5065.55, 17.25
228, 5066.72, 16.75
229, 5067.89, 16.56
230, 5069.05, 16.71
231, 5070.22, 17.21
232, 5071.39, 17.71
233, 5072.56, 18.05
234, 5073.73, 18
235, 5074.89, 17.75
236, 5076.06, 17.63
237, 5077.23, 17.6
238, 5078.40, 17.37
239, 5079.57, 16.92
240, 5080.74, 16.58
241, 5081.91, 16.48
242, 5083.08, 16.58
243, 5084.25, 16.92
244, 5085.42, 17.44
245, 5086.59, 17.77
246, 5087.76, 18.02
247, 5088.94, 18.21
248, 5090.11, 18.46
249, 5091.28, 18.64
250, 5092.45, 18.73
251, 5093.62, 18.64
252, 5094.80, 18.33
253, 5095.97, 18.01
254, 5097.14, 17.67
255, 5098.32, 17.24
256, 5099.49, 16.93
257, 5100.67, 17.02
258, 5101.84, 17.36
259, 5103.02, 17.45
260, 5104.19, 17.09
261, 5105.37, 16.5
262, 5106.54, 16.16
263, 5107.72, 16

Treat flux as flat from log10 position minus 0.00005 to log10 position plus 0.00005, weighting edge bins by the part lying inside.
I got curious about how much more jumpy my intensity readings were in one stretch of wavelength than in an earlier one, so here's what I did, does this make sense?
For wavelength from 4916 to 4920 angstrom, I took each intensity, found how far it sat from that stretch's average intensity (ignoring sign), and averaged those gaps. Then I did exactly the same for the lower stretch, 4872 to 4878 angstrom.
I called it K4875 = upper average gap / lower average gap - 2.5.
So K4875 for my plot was -1.23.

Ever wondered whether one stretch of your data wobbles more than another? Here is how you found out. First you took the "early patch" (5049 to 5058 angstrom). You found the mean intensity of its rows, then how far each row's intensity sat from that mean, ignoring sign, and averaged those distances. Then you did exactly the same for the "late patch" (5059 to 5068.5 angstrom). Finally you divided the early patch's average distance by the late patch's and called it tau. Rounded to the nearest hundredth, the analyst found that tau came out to 0.64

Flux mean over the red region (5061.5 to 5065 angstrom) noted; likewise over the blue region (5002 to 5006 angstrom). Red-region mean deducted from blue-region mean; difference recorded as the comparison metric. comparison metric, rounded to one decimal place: -2.2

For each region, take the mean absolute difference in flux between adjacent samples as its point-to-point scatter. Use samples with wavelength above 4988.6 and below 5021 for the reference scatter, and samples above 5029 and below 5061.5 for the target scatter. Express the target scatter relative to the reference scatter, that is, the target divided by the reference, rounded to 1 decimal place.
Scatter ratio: 1.7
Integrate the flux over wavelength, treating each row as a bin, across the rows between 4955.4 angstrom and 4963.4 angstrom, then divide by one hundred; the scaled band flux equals 1.47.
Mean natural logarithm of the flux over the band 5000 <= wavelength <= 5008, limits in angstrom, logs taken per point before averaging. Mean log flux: 2.81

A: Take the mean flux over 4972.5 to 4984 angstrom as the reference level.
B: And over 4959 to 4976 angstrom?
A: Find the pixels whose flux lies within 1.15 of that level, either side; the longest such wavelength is 4973.10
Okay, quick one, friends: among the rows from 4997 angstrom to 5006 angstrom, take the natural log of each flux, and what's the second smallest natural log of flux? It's 2.82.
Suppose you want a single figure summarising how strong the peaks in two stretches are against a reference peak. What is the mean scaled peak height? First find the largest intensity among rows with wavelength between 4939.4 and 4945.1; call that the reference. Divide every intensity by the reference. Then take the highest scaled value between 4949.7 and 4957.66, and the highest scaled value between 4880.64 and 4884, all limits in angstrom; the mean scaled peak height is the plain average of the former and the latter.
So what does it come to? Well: 1.02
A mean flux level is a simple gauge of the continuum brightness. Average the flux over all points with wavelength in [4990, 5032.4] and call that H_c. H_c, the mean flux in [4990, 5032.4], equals 18.0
